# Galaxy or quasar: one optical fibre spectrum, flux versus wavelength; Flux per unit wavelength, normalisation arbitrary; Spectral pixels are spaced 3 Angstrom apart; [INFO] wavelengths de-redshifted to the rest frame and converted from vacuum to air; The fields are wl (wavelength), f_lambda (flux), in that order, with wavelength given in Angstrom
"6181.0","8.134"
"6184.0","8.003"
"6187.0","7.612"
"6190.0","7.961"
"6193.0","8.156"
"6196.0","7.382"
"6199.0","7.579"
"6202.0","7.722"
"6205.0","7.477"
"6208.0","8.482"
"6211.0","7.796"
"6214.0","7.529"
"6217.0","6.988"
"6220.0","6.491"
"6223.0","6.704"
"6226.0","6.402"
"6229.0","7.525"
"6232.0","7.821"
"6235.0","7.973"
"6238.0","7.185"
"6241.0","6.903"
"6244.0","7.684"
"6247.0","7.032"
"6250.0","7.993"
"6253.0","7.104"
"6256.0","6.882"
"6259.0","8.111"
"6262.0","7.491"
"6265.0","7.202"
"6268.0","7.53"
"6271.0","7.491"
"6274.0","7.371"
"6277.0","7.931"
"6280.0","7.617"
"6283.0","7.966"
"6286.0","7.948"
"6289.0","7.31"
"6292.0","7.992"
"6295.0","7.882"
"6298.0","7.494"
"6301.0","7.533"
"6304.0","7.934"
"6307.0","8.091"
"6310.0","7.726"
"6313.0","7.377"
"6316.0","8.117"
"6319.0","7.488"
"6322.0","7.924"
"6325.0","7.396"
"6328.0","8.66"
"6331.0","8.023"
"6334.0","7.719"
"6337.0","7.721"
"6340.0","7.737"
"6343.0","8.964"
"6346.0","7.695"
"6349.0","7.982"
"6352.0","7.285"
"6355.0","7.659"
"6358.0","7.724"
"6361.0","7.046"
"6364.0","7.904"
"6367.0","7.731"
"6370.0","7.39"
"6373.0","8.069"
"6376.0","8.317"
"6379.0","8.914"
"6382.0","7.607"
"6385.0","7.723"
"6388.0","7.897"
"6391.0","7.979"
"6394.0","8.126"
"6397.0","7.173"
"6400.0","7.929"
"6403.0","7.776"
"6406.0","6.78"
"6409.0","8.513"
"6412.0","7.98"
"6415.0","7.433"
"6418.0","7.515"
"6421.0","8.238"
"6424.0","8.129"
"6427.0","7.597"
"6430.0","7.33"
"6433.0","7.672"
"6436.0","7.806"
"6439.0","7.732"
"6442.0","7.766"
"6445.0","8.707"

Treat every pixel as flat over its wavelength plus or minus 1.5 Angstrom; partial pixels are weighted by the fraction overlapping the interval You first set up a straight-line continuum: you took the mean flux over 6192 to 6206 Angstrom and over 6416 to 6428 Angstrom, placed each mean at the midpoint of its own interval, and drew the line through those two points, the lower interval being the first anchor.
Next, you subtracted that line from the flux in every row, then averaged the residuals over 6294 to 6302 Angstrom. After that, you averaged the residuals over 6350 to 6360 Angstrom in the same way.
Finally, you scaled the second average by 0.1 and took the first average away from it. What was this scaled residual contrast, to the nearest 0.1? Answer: 0.1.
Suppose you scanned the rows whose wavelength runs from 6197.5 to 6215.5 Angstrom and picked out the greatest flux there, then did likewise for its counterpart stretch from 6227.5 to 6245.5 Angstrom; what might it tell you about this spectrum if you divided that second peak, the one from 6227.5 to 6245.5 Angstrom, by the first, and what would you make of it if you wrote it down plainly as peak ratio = 0.94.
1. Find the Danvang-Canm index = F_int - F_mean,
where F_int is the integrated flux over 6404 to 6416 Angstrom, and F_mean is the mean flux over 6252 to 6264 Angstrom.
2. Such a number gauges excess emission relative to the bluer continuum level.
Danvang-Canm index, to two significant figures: 85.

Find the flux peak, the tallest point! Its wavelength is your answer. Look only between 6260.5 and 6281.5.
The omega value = 6277.0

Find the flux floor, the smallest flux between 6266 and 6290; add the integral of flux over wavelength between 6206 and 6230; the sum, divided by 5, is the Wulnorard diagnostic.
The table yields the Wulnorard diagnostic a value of 36.2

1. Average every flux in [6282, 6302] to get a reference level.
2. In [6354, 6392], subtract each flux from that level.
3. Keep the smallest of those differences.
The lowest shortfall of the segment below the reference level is -1.18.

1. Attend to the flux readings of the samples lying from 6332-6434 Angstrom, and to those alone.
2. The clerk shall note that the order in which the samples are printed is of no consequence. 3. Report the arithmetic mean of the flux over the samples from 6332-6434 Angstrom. 7.80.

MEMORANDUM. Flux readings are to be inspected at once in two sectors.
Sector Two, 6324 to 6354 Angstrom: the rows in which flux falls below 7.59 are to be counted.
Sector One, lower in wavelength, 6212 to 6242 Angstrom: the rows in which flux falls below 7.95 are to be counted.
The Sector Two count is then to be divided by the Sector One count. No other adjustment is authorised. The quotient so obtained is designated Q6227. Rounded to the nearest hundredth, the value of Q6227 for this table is 0.22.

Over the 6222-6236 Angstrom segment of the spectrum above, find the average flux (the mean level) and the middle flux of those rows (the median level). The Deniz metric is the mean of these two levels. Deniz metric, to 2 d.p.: 7.40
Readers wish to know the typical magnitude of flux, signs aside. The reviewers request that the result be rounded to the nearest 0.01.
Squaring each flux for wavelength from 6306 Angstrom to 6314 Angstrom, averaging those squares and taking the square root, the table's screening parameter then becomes 7.74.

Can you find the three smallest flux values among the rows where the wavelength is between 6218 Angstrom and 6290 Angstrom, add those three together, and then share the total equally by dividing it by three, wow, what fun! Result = 6.53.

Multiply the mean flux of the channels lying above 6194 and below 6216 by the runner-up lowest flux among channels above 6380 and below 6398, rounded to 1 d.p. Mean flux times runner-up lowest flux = 58.6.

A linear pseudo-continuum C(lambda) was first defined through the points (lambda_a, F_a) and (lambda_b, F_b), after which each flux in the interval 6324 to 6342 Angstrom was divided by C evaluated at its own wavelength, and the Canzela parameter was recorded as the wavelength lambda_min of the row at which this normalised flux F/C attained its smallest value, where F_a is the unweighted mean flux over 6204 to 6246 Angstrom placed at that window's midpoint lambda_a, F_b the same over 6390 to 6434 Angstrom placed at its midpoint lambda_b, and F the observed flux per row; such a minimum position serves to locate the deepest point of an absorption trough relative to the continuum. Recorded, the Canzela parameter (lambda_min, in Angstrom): 6325.0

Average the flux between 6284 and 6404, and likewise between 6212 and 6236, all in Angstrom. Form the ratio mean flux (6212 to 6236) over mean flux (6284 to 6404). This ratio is 0.92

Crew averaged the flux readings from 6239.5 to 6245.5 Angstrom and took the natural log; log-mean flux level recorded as 1.99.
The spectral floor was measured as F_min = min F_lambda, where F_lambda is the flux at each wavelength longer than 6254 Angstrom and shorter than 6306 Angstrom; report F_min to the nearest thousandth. 6.882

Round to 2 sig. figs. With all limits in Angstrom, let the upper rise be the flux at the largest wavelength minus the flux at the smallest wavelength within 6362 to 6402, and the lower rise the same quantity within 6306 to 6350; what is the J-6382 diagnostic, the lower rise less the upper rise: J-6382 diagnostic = -0.13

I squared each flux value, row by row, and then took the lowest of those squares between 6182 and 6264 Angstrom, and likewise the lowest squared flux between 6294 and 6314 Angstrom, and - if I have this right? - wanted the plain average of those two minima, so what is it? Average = 48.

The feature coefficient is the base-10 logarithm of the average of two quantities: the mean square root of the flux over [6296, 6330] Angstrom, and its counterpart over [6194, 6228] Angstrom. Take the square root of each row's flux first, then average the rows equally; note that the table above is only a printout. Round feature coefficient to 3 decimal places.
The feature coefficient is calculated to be 0.439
